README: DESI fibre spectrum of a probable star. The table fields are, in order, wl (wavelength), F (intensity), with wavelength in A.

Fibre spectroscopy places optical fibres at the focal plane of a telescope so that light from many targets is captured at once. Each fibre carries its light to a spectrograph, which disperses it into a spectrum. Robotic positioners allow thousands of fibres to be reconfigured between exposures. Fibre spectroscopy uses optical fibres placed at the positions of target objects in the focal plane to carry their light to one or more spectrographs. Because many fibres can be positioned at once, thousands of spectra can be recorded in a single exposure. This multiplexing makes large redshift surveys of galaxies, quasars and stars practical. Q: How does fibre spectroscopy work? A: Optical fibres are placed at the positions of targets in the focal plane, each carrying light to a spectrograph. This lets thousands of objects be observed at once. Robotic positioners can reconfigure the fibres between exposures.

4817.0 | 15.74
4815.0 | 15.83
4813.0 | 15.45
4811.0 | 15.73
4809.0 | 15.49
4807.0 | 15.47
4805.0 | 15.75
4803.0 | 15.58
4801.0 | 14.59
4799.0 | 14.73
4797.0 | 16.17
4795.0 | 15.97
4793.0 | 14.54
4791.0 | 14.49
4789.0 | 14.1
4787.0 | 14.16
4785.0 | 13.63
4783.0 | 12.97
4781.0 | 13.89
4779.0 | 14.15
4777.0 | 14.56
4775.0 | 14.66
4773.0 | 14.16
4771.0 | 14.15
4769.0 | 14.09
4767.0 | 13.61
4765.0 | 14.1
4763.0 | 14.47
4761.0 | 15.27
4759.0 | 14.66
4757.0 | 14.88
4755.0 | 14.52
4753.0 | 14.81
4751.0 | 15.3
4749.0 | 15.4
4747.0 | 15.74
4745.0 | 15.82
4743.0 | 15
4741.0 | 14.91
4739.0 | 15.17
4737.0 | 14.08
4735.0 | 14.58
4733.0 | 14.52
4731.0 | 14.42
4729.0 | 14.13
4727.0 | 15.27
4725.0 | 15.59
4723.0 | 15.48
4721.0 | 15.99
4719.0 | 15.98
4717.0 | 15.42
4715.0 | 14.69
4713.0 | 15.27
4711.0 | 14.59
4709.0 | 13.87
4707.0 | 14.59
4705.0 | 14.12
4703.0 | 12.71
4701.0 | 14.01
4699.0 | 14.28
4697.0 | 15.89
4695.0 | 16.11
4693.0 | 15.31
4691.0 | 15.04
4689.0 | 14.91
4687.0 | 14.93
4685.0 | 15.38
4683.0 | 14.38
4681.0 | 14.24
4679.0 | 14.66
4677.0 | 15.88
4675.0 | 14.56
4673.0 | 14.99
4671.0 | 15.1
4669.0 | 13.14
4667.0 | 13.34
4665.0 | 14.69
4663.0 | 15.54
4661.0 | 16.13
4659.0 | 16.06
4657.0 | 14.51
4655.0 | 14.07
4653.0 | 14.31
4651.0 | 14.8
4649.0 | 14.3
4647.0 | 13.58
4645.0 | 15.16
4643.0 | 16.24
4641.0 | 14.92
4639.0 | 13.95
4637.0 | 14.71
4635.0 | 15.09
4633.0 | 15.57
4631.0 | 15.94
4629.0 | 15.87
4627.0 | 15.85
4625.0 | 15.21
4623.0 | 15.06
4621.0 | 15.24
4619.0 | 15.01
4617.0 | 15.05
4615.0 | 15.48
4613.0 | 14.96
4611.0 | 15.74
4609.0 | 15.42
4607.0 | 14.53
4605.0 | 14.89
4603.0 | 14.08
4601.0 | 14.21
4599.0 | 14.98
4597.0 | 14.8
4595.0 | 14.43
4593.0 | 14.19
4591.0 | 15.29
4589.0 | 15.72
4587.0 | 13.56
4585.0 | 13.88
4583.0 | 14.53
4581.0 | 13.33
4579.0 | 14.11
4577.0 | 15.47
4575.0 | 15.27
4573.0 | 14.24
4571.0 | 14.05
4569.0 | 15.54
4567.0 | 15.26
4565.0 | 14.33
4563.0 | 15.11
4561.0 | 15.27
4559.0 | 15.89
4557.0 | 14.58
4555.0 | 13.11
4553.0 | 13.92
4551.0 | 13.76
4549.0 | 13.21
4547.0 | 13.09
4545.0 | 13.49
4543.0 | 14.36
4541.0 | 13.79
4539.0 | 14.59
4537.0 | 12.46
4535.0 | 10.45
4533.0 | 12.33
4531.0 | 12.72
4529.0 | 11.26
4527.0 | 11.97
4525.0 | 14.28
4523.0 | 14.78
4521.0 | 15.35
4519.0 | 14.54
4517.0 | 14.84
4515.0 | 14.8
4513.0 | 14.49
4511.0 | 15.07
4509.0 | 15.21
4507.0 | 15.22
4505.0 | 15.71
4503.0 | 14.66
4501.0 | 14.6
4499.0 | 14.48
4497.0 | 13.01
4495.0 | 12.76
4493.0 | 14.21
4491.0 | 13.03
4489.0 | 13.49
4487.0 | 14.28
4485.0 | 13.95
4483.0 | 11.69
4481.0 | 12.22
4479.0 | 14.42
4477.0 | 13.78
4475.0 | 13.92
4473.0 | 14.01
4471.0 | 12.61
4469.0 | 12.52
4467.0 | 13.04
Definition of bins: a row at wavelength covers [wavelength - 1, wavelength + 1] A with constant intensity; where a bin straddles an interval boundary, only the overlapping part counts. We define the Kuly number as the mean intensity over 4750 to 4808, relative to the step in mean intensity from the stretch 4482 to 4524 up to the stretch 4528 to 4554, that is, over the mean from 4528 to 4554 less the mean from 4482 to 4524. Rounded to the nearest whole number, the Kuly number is -12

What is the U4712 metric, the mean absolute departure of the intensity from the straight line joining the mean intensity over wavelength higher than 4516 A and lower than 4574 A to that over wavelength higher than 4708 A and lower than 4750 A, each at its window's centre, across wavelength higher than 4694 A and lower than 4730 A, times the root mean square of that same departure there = 0.67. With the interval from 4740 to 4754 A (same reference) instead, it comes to 0.13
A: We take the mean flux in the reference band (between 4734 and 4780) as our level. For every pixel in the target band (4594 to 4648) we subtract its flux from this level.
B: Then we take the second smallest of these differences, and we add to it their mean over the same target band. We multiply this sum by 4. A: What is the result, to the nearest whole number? -6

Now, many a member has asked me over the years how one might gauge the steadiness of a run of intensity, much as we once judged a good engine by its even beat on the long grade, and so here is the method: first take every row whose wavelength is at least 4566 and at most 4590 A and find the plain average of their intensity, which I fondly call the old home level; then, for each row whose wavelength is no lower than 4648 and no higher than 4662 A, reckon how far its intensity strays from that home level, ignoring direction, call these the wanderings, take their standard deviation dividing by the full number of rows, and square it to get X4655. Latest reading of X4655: 0.33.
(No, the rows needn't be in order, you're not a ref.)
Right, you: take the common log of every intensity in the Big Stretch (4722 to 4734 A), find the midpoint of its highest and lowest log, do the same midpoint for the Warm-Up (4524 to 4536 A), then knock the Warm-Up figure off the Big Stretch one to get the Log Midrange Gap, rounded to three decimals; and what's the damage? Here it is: 0.085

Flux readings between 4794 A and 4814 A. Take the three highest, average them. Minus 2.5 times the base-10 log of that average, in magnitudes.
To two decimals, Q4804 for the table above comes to -3.01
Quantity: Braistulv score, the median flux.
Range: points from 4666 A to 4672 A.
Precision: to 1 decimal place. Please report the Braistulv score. 13.3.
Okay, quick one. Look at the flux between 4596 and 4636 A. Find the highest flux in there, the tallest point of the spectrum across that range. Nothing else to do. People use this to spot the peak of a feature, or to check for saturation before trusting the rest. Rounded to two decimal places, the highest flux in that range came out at 15.94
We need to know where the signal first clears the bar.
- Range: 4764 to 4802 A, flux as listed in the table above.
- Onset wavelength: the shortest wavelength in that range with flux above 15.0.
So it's 4795.0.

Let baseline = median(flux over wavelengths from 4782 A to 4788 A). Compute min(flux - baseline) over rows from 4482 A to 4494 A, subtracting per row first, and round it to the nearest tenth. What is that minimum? -1.9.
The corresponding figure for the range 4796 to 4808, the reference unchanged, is 1.0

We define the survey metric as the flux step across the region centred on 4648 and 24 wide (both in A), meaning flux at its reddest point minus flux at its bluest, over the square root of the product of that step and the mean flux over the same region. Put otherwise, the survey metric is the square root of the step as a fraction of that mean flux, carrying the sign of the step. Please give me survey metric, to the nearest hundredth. 0.30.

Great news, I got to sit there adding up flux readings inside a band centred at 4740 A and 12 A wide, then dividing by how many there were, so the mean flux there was 14.9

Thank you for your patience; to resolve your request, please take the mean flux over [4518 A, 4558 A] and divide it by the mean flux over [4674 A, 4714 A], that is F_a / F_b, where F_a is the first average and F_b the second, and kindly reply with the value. 0.91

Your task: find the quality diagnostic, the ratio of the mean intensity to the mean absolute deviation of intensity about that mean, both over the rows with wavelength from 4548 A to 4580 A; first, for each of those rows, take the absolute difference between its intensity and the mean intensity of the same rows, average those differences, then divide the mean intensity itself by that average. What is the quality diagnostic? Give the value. 20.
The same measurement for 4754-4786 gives 34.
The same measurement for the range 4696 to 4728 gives 20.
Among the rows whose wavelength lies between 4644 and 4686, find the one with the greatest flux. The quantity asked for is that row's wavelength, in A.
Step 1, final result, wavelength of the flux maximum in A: 4661.0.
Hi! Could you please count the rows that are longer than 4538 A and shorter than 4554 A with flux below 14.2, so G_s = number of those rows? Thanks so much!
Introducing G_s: 6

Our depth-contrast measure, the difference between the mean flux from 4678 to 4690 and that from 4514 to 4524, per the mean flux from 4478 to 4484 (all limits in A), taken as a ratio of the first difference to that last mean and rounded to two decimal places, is -0.01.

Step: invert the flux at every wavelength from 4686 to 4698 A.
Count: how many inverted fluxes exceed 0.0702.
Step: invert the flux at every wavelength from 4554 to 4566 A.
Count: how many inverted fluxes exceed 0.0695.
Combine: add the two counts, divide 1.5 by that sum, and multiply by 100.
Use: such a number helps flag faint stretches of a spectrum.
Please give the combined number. 75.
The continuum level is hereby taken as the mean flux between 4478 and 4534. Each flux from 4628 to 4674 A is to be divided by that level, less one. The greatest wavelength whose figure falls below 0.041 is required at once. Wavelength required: 4669.0 A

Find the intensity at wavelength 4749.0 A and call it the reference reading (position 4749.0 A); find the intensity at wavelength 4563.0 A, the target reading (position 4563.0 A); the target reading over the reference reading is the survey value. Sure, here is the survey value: 0.98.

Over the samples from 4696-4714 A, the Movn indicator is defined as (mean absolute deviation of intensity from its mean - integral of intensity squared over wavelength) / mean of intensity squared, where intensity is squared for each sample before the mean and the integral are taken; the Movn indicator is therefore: -18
